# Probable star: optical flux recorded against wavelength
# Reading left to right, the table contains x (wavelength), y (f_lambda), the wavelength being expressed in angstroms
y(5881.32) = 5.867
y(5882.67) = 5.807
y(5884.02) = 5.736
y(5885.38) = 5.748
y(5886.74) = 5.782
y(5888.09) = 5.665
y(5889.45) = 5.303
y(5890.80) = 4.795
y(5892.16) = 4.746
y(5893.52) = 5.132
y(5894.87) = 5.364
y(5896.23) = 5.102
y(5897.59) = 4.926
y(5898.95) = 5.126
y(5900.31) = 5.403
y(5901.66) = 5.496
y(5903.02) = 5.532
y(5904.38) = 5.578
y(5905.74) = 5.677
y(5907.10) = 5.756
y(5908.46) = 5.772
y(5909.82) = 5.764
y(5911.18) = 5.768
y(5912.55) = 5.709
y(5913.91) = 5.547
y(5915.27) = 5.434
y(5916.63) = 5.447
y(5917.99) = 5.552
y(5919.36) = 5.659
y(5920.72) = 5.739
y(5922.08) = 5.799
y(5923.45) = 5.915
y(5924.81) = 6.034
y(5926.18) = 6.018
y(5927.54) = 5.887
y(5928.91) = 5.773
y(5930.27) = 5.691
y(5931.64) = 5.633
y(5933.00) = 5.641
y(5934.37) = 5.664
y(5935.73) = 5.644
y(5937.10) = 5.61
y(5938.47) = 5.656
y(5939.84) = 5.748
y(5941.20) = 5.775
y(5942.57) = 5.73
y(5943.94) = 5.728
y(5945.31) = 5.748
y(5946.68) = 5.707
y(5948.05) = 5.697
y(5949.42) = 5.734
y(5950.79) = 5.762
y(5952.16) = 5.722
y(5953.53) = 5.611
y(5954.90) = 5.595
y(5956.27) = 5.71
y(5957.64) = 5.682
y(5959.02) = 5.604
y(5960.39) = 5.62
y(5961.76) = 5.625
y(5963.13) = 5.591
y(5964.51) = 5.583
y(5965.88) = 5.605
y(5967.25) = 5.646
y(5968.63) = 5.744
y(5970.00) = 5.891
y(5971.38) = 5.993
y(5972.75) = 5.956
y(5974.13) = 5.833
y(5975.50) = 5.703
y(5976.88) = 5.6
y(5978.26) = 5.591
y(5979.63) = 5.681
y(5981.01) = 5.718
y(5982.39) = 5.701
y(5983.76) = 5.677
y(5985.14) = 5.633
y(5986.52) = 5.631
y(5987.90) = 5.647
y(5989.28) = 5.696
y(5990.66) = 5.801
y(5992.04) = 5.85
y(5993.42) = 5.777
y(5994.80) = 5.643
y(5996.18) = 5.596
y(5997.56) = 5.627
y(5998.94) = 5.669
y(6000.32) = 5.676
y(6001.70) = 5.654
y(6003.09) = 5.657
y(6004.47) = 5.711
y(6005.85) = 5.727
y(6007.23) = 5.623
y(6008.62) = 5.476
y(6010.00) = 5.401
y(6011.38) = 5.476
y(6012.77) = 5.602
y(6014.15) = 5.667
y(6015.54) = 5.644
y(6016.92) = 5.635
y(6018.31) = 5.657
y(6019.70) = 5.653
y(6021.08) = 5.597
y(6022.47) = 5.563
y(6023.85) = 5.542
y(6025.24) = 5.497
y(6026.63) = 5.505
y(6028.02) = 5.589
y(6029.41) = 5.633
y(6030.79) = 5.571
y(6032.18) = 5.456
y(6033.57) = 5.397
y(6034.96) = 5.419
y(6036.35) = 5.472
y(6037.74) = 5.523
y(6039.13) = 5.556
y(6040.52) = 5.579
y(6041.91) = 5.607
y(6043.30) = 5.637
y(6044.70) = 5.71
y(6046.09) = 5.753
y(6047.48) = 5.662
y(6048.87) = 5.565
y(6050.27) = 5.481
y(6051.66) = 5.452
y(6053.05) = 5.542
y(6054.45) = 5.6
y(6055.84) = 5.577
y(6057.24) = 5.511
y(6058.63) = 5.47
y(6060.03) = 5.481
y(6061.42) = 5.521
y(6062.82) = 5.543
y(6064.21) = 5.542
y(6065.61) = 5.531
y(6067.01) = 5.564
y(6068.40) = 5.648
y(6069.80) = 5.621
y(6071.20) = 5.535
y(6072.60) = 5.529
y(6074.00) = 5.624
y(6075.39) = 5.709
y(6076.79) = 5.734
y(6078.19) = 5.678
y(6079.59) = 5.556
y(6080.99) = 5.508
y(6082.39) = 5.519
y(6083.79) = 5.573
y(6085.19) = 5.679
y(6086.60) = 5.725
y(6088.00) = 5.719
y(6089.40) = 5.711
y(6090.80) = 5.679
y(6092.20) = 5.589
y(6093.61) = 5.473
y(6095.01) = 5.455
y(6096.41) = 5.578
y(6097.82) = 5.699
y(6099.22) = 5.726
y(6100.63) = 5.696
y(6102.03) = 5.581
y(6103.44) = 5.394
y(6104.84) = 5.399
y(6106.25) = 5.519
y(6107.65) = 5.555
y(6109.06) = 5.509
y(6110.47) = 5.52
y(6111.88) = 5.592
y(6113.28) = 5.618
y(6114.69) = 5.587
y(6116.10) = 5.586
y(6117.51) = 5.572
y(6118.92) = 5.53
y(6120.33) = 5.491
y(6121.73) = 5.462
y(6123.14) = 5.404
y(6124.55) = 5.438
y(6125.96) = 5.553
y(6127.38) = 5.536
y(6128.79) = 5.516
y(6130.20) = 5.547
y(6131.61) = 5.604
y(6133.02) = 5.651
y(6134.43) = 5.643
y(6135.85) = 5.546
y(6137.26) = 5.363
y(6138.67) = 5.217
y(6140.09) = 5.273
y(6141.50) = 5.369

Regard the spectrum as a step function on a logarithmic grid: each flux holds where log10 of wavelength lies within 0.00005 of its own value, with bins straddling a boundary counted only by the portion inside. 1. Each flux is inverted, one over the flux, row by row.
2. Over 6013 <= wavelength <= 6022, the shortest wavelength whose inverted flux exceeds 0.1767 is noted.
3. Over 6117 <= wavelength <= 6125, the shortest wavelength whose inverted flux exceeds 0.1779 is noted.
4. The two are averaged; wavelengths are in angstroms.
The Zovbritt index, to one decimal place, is 6066.5 angstroms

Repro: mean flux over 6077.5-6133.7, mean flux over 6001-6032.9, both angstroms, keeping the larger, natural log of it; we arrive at 1.721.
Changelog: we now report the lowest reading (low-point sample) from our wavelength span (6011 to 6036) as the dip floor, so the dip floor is 5.397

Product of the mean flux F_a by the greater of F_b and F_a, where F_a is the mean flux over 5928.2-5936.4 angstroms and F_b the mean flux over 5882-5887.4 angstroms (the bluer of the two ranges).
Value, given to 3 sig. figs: 32.7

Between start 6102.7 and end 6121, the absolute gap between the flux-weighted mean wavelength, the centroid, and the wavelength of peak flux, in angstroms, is 1.4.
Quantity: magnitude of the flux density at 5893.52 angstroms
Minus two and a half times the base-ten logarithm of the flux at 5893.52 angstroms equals -1.78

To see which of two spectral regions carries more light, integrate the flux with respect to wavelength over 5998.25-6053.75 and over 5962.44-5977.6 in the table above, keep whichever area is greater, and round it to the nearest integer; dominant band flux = 310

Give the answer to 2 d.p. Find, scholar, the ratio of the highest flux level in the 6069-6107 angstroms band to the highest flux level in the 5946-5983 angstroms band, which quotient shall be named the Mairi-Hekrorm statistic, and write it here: 0.96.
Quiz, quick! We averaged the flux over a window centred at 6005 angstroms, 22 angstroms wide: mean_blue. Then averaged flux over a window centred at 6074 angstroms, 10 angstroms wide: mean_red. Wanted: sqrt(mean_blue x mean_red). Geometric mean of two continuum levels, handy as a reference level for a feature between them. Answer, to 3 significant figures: 5.62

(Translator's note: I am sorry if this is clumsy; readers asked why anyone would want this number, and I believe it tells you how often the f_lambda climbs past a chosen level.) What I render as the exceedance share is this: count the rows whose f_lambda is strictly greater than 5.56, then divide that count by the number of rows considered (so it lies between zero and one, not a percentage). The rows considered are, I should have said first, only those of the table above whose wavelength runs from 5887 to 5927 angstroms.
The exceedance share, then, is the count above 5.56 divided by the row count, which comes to 0.48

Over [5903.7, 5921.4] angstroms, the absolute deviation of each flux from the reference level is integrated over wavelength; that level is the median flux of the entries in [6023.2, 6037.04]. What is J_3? 2.90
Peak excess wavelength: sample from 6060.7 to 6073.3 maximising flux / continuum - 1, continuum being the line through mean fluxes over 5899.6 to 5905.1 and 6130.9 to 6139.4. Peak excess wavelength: 6068.40 angstroms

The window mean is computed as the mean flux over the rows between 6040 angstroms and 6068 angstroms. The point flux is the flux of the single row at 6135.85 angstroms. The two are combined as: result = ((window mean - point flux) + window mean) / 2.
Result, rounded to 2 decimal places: 2.79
